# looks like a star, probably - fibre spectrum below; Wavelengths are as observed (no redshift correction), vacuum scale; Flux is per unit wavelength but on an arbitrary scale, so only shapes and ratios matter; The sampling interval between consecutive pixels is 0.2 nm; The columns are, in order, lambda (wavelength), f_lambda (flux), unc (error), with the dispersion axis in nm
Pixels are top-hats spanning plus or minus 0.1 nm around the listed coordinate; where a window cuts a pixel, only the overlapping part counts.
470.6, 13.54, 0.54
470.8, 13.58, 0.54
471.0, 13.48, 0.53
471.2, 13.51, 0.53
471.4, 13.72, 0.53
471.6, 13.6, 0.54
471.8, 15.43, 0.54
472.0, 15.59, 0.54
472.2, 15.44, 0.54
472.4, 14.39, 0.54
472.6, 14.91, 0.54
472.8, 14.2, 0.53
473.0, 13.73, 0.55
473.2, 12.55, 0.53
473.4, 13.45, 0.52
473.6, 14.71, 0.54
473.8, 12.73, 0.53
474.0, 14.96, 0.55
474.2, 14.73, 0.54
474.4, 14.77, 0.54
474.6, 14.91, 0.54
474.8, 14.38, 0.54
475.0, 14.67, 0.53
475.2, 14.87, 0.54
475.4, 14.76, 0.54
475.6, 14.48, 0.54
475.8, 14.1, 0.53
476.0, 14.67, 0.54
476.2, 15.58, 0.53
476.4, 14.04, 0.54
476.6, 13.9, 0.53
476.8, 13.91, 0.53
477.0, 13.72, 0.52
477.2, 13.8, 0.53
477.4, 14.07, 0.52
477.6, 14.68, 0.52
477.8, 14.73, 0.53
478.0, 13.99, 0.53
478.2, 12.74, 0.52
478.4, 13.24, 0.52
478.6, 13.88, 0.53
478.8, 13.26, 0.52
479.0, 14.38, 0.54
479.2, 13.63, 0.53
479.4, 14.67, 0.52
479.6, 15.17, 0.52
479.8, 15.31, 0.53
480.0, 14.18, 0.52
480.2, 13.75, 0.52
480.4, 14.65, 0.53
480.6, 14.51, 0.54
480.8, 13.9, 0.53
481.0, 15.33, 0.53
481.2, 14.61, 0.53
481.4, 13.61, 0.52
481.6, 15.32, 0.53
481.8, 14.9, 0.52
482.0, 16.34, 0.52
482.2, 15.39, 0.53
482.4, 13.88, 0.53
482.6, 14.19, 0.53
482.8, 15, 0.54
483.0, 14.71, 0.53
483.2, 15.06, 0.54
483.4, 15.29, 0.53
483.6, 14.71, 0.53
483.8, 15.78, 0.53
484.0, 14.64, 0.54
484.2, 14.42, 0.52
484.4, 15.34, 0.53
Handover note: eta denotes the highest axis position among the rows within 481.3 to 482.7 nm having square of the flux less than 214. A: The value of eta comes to 482.6 nm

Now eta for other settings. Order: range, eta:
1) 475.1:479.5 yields 479.2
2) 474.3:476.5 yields 476.4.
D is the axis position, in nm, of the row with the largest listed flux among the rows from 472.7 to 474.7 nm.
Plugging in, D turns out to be 474.0 nm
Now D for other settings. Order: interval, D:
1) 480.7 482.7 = 482.0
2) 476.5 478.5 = 477.8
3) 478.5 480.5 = 479.8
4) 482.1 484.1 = 483.8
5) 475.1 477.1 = 476.2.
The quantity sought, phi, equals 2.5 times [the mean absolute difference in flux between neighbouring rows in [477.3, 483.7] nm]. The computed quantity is 1.8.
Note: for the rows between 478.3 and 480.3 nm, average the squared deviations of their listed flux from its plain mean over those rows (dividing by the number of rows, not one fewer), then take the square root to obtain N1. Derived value 0.70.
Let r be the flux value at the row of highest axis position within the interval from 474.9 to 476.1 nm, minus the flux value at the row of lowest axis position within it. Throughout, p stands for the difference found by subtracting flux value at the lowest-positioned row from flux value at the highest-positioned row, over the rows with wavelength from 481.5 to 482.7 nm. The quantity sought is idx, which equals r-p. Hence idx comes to 1.1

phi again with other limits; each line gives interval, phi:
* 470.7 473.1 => 1.2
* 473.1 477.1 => 1.6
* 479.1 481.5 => 1.8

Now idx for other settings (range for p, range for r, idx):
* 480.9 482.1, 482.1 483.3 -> -1.3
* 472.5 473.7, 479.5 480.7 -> -0.5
